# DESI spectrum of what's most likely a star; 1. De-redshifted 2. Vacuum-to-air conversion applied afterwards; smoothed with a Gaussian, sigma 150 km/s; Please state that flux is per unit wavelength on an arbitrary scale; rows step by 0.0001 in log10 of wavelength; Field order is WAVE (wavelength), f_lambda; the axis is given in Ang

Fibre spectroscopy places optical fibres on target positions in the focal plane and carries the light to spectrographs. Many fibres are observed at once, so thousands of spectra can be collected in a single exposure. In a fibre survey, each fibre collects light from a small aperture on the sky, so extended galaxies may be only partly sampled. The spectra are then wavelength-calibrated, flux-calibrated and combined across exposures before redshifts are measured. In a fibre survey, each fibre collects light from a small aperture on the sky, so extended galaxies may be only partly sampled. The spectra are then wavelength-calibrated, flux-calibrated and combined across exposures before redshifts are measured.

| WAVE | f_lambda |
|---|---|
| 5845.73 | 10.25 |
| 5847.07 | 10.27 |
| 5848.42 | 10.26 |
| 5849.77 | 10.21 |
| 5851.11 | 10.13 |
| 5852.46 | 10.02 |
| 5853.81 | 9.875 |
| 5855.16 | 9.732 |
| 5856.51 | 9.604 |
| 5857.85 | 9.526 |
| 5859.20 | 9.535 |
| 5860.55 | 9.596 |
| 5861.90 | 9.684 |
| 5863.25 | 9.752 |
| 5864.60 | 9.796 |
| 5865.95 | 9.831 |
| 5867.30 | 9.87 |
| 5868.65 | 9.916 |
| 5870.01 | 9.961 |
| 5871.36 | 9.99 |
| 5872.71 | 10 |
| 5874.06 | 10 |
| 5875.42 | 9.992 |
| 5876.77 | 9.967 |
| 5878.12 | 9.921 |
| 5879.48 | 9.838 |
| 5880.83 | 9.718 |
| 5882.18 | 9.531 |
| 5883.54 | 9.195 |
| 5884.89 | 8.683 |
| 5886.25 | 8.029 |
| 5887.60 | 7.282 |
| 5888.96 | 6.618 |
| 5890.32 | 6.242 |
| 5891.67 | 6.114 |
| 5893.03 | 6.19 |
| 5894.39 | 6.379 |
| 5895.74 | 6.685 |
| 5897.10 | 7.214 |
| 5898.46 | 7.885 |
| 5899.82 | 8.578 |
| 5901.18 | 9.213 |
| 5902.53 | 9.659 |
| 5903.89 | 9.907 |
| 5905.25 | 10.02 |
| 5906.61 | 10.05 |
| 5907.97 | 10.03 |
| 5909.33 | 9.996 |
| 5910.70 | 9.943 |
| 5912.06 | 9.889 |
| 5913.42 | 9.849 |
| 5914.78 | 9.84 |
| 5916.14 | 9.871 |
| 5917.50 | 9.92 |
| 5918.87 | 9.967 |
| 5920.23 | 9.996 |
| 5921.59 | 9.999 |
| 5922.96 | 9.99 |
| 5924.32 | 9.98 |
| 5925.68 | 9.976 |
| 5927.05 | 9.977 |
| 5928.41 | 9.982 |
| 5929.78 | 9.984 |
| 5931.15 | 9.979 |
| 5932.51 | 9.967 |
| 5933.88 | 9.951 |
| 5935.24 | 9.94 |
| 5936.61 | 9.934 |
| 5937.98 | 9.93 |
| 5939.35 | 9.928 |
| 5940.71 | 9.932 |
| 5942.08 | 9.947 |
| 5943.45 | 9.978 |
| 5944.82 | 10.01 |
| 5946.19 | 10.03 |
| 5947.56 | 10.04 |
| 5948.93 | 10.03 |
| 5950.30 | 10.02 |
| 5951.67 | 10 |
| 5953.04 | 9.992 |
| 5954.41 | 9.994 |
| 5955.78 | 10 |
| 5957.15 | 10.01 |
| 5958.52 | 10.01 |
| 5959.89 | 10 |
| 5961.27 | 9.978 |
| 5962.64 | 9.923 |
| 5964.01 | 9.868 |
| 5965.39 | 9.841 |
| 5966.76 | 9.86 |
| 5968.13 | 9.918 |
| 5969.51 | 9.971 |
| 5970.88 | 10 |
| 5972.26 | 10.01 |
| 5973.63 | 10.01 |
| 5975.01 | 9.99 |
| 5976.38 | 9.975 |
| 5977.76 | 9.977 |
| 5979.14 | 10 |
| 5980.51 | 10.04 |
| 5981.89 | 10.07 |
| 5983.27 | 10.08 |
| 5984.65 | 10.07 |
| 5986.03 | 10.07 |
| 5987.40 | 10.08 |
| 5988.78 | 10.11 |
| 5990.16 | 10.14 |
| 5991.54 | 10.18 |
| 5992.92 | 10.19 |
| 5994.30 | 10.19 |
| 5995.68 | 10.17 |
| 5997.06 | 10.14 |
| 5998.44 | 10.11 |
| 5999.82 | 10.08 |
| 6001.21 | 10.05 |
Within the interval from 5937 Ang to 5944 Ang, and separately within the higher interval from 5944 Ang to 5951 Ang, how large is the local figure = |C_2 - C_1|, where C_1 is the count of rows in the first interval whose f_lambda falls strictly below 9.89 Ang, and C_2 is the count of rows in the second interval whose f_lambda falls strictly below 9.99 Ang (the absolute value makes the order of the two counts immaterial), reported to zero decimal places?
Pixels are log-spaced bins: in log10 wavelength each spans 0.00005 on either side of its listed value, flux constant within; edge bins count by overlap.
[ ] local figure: 0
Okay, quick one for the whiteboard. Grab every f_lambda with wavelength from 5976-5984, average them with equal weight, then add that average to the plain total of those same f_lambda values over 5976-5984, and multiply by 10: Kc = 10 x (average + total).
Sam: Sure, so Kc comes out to 702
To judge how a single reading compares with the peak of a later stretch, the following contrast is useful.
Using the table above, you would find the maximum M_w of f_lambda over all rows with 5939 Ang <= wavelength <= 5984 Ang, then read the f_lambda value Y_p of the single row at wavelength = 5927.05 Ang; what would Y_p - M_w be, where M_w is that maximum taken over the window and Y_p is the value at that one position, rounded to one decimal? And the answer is -0.1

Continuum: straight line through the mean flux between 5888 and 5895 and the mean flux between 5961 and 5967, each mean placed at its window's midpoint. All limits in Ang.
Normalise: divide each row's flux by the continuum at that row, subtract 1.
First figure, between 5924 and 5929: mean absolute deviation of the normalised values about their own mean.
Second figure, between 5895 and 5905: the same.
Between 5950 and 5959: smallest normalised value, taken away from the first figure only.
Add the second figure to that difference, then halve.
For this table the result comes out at 0.05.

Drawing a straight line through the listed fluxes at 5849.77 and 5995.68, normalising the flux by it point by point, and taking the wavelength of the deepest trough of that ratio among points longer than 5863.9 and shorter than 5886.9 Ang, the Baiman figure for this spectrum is 5886.25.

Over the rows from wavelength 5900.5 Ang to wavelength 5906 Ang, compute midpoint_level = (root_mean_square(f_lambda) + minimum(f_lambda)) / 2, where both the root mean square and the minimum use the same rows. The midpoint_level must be 9.5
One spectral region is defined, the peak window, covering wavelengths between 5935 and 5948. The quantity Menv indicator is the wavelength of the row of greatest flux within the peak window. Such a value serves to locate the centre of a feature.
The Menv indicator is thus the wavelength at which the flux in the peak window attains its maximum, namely 5947.56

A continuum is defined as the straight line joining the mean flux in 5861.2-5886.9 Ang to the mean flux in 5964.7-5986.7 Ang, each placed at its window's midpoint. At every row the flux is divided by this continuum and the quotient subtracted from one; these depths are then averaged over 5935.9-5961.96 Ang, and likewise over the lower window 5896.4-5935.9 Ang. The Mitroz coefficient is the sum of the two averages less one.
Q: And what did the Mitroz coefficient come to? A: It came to -1.00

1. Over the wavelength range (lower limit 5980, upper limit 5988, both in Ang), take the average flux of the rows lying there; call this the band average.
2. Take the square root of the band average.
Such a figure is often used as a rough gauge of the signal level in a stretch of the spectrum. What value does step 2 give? 3.173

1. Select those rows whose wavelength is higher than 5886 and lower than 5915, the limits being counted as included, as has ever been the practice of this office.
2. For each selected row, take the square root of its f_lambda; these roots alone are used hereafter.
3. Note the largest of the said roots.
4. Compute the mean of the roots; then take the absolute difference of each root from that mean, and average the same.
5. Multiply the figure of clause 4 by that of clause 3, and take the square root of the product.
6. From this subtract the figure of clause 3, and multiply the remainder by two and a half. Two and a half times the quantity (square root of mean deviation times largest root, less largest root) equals -5.70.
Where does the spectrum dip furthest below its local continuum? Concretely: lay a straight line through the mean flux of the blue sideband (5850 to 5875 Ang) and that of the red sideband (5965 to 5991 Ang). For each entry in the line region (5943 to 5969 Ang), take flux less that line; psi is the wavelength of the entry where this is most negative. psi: 5965.39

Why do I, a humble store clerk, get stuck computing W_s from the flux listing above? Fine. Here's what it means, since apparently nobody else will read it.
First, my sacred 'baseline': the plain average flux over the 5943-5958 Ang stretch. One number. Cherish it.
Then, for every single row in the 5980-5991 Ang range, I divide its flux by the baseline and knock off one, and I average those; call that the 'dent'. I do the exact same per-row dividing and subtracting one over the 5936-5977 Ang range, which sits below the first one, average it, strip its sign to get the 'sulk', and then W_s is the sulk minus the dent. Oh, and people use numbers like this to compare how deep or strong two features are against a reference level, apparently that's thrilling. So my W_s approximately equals 0.00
